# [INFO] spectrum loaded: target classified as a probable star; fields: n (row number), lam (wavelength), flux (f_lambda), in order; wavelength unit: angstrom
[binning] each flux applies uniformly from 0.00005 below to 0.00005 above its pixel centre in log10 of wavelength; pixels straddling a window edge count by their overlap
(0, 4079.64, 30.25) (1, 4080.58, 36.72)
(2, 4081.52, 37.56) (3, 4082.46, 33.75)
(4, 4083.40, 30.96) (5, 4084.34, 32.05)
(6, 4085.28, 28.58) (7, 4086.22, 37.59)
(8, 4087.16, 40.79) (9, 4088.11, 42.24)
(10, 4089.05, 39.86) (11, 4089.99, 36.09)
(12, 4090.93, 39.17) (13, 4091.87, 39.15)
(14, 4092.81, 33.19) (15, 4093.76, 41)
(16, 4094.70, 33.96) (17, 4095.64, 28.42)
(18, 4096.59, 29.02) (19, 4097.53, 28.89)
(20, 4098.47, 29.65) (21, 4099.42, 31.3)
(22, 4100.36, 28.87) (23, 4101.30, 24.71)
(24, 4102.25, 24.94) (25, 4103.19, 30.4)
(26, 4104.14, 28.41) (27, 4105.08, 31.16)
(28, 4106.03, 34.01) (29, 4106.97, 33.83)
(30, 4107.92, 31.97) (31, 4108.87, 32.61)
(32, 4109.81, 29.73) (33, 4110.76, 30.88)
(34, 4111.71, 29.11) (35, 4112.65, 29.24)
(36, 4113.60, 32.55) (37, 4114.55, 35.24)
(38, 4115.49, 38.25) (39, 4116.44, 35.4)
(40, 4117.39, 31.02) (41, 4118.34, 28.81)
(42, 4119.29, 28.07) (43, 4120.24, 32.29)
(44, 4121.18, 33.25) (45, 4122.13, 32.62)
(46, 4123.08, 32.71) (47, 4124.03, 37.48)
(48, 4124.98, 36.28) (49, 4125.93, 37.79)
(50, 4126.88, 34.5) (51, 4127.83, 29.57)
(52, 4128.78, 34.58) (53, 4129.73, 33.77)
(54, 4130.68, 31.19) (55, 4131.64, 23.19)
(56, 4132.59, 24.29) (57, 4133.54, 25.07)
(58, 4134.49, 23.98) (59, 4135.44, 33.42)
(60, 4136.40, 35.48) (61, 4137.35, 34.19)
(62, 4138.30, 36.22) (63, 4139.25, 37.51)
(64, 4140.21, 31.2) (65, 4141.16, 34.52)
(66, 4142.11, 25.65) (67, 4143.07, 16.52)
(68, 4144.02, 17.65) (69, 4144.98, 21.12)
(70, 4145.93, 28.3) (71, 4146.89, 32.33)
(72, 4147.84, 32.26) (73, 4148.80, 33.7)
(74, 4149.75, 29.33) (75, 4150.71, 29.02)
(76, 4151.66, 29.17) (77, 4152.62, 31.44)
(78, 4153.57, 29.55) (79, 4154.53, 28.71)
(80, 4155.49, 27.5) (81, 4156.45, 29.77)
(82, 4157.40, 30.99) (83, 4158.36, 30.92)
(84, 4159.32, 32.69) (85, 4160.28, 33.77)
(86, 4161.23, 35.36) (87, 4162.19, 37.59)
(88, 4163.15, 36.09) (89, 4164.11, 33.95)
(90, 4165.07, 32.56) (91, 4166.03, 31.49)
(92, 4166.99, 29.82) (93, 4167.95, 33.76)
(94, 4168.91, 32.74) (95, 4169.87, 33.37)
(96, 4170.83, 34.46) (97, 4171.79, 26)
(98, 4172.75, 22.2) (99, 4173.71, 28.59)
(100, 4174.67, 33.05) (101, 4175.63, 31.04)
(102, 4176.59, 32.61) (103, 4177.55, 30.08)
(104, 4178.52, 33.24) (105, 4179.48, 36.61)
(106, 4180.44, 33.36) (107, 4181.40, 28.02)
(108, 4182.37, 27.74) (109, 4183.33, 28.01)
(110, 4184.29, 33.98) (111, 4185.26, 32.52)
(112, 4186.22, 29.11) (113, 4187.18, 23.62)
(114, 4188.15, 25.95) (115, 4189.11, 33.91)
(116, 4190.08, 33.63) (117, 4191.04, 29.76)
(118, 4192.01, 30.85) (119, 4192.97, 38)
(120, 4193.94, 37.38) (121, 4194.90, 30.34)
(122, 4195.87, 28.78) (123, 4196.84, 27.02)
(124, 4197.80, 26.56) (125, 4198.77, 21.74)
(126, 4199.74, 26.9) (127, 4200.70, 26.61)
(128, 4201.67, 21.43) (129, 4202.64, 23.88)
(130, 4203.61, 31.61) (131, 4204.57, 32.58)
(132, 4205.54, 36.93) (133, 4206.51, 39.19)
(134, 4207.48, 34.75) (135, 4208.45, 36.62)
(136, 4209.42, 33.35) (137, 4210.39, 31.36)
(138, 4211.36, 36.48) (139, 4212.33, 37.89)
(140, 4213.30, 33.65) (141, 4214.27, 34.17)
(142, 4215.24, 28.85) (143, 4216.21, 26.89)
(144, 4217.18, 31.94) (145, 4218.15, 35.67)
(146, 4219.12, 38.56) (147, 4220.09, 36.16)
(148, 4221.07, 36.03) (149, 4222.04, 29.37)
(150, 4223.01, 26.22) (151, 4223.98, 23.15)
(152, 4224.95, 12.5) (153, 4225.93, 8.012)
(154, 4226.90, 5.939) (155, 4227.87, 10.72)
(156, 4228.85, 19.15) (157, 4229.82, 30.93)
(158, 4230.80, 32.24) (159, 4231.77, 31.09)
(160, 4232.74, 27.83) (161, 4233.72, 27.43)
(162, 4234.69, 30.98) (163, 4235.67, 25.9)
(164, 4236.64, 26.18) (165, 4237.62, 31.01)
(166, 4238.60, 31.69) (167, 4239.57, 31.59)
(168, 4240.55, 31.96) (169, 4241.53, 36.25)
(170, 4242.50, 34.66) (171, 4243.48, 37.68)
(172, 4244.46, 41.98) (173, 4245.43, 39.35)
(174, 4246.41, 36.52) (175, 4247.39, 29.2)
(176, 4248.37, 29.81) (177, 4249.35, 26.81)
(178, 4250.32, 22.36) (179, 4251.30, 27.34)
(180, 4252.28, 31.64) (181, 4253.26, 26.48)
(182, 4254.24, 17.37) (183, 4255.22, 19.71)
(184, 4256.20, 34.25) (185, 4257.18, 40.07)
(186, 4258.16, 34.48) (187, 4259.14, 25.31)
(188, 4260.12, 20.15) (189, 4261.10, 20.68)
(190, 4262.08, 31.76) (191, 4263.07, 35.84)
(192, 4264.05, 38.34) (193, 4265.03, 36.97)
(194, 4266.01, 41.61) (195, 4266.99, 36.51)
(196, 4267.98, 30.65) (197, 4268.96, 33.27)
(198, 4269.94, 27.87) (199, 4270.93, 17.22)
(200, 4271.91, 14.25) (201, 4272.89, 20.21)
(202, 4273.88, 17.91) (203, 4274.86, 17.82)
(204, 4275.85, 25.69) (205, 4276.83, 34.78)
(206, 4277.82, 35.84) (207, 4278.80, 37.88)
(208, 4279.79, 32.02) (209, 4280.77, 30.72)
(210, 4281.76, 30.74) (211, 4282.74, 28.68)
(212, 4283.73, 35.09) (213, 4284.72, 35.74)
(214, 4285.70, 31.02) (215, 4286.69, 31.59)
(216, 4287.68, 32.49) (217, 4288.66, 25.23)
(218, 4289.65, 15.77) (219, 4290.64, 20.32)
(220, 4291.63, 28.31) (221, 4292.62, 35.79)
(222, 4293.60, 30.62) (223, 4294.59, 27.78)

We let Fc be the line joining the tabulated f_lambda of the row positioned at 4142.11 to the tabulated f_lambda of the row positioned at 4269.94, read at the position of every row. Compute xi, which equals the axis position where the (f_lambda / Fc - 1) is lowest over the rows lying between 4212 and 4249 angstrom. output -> 4226.90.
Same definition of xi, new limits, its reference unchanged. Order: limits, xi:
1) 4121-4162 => 4143.07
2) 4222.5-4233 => 4226.90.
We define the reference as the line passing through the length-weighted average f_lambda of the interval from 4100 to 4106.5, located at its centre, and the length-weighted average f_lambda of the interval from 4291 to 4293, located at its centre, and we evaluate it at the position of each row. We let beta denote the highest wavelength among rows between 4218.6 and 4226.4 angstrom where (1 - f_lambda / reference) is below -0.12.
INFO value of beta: 4221.07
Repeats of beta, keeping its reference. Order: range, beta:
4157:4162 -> 4161.23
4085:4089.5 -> 4089.05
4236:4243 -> 4242.50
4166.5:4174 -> 4170.83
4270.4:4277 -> 4276.83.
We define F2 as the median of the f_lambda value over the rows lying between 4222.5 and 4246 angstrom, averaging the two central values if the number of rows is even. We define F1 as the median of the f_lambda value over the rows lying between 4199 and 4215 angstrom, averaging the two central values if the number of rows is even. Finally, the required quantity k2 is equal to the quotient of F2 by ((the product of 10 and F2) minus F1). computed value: 0.112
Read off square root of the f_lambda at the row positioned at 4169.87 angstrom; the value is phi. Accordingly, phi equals 5.8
